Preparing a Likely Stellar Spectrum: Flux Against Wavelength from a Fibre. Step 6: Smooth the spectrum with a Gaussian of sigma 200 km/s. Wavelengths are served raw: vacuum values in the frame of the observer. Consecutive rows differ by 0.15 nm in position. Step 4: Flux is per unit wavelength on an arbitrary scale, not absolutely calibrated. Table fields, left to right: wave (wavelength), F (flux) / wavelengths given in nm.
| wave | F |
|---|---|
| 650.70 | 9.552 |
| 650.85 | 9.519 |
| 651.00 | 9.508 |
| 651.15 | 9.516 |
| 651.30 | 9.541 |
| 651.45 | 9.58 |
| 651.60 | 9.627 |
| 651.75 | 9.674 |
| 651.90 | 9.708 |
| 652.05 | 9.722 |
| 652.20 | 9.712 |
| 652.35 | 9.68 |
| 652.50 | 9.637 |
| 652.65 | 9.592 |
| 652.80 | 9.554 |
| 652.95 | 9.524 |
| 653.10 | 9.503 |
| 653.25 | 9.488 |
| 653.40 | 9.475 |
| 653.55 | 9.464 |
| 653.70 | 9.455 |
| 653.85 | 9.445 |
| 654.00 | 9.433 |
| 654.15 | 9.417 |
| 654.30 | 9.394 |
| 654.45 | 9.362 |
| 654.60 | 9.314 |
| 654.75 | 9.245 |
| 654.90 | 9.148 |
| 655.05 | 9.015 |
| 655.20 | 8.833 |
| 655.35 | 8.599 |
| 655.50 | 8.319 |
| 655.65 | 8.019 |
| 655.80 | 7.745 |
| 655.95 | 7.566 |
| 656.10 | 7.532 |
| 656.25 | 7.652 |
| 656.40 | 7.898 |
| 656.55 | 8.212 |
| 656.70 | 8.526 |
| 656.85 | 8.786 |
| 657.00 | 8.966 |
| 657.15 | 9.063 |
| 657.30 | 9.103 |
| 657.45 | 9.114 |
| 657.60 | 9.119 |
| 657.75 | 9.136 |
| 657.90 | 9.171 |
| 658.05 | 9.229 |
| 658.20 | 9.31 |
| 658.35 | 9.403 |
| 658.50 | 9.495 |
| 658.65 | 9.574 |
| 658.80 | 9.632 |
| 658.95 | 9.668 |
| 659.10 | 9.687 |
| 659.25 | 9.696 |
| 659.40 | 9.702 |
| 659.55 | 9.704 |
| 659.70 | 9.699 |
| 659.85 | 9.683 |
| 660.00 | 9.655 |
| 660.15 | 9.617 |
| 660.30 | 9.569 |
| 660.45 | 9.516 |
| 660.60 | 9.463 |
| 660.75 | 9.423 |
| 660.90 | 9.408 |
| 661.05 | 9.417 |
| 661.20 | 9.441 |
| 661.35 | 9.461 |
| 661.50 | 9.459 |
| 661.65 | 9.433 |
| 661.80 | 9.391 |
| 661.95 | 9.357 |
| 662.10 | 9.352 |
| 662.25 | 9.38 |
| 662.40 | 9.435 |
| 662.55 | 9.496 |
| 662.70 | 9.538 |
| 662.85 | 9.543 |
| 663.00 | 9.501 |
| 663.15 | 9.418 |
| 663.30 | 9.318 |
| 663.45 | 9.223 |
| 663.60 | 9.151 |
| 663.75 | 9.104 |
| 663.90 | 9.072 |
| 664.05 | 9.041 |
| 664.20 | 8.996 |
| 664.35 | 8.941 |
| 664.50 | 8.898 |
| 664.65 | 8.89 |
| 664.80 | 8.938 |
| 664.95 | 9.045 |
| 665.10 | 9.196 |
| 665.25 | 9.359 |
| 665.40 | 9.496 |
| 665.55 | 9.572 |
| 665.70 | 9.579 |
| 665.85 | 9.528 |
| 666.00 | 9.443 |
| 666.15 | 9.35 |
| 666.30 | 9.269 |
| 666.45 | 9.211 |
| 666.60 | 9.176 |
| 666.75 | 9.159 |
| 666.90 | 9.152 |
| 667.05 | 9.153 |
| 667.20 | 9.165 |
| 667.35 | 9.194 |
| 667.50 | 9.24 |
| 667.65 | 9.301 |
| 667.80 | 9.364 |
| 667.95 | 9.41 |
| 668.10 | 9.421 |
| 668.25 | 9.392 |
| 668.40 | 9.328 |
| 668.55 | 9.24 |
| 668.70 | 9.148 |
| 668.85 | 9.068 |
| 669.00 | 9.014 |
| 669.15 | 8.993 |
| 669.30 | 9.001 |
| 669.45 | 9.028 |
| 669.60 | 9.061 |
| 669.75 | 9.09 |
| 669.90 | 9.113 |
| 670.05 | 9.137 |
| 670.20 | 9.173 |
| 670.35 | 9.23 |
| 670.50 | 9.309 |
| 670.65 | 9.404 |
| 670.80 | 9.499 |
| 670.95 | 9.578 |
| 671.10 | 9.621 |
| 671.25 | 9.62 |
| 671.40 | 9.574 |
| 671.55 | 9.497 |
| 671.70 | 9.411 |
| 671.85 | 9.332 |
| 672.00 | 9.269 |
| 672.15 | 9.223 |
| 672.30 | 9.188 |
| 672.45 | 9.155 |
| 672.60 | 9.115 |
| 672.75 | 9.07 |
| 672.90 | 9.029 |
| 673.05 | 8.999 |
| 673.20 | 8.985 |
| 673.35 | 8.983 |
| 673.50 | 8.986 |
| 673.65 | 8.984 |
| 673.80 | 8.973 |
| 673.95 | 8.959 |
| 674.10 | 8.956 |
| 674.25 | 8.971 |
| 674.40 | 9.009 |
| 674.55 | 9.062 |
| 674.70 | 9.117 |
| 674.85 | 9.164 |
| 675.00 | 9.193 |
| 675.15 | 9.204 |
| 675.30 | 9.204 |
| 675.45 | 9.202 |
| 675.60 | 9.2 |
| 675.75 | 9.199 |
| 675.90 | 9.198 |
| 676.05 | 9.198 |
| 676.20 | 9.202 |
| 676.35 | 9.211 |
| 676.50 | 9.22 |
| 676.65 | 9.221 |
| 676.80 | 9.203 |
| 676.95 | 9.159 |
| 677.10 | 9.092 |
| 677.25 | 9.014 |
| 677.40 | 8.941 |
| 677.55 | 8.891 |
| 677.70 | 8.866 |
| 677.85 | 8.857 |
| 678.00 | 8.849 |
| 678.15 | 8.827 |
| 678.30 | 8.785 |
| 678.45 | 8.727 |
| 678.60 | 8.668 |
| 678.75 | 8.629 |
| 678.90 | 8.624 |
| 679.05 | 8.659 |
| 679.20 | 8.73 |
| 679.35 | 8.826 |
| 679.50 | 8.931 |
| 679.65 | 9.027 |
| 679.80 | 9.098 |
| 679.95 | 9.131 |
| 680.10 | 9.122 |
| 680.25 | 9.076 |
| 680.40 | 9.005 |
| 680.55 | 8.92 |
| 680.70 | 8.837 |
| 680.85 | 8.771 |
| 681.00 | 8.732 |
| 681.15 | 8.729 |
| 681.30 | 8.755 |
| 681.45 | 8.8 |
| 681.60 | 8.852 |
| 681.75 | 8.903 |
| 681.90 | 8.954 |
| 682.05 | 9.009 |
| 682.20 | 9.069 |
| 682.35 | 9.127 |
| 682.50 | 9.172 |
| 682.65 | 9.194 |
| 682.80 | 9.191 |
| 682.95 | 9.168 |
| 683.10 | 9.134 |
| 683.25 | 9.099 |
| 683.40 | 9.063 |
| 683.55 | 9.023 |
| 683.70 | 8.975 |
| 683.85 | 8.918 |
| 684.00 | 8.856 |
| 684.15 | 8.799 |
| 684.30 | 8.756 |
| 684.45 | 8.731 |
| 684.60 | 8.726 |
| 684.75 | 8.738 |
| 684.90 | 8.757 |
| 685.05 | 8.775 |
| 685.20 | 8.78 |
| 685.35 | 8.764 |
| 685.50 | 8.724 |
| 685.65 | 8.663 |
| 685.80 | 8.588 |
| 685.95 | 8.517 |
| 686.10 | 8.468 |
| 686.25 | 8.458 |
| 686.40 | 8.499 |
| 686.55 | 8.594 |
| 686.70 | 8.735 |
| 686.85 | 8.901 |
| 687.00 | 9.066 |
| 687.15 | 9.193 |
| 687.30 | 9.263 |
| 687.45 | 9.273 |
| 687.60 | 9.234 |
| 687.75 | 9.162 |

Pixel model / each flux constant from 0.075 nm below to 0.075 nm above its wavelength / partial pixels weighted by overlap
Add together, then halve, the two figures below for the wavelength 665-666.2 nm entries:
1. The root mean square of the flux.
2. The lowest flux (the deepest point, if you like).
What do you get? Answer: 9.3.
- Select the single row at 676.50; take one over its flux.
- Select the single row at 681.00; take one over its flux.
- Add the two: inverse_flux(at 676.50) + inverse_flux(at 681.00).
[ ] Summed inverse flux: 0.223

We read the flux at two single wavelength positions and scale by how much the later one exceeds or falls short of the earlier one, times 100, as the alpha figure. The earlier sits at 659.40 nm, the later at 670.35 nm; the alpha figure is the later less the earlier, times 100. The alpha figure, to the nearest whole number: -47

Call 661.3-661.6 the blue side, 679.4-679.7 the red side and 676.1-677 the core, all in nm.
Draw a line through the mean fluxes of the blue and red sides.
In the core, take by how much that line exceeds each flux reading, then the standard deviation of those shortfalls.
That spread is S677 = 0.02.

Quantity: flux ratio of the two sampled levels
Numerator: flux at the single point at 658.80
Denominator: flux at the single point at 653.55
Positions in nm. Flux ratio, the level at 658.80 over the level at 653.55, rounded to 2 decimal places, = 1.02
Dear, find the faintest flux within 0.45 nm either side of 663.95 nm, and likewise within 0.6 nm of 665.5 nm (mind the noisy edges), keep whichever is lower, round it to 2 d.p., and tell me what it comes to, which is 8.94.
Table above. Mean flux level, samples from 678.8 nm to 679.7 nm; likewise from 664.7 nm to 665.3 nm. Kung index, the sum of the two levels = 17.9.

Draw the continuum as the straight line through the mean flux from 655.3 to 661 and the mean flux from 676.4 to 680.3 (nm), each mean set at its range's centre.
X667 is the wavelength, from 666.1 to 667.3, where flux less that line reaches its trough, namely 666.90 nm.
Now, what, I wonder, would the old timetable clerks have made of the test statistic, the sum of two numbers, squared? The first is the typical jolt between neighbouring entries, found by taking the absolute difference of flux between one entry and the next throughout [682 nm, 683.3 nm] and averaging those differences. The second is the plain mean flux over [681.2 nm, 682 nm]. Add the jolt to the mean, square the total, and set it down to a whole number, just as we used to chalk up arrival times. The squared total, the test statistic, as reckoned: 79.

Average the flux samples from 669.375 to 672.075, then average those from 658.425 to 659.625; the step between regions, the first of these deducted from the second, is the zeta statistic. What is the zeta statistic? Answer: 0.31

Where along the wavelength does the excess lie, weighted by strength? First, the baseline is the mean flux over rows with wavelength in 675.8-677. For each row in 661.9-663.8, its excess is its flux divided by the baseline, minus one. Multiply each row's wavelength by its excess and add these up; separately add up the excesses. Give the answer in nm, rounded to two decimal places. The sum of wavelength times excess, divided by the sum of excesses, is 662.60 nm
